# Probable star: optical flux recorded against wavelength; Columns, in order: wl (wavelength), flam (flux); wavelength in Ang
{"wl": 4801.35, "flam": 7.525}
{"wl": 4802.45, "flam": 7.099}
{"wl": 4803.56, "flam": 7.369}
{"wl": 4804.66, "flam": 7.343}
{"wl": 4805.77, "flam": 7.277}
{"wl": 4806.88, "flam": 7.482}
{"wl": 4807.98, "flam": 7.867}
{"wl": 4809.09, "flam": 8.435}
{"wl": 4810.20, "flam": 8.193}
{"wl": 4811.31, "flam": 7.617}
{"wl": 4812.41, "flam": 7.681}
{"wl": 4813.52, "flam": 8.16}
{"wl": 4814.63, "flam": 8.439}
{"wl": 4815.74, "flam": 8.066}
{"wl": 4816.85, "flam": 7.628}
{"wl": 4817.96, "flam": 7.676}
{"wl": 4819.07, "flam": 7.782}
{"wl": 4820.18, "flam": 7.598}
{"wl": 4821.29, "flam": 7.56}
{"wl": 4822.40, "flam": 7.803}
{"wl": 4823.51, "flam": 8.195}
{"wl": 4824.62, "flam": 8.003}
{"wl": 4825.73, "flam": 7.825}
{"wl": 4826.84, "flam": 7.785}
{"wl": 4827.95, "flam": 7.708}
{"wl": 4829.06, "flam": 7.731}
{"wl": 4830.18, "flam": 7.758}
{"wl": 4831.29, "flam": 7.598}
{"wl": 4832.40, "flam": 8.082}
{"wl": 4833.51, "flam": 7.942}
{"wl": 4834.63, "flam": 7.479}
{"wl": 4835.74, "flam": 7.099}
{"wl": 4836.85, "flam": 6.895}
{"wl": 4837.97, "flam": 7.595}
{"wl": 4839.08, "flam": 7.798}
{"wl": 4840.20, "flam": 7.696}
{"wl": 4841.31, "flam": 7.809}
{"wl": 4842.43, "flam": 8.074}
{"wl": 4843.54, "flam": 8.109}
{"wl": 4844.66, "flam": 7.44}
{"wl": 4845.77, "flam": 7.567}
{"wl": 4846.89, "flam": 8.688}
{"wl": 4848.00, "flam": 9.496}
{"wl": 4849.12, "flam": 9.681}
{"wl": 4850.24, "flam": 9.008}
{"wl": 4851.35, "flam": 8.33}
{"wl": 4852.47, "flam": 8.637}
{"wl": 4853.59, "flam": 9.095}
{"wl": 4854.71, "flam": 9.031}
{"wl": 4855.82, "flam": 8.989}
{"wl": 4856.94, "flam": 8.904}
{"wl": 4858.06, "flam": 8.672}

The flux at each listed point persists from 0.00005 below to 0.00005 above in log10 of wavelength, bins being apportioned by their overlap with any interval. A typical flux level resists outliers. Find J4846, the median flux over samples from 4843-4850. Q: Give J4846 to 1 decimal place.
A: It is 8.4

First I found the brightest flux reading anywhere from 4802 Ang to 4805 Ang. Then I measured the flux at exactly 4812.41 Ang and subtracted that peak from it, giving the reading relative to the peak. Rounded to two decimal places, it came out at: 0.31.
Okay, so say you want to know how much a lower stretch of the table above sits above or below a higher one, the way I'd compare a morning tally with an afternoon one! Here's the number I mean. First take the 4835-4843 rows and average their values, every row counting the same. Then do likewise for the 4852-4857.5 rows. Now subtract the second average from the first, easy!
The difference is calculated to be -1.4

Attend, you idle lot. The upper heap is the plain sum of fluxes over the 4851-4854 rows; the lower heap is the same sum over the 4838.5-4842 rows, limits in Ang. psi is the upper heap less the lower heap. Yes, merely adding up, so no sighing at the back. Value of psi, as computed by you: 3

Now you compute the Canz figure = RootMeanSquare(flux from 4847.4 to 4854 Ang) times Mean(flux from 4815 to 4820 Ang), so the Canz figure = 70.5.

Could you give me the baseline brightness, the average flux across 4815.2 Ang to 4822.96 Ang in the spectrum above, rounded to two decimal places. 7.73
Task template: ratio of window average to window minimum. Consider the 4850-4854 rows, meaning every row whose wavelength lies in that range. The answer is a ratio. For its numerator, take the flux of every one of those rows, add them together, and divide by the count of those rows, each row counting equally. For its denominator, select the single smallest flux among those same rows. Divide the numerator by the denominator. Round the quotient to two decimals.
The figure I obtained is 1.05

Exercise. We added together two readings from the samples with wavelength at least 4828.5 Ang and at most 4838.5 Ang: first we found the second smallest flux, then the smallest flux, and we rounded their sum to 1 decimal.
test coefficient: 14.0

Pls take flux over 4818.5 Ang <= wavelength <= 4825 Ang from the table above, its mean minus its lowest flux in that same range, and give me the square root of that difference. 0.51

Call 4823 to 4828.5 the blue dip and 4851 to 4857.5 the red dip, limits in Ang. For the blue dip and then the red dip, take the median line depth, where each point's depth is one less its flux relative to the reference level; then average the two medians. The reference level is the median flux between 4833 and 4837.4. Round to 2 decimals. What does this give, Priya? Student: -0.15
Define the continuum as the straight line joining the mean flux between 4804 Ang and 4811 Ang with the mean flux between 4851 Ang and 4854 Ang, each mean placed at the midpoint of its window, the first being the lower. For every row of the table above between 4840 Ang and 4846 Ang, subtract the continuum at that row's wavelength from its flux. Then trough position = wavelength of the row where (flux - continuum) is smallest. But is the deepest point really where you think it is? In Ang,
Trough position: 4844.66 Ang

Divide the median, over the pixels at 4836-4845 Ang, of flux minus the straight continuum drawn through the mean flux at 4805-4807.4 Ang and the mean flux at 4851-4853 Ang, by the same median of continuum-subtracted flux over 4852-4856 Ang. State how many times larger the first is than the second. -1.0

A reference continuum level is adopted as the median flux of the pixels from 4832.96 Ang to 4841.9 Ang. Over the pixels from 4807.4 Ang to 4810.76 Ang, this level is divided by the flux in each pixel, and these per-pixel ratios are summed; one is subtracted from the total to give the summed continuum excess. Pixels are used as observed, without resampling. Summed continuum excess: 1.8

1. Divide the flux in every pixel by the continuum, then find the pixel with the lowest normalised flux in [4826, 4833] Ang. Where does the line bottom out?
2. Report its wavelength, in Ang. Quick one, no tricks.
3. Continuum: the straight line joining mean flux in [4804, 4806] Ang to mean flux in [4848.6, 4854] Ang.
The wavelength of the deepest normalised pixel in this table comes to 4831.29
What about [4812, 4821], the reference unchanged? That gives 4820.18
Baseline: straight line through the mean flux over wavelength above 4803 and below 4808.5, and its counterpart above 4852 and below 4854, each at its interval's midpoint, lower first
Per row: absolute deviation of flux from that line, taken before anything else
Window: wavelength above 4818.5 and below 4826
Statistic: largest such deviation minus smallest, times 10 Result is 3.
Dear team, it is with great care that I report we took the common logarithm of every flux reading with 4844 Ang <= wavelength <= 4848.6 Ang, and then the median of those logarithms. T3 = 0.909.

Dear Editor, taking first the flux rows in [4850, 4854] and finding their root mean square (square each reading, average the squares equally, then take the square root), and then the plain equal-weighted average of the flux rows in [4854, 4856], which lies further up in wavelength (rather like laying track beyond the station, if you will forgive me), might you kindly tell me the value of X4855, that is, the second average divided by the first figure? 1.03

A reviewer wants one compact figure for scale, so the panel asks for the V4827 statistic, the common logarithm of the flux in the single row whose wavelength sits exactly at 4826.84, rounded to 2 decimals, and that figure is 0.89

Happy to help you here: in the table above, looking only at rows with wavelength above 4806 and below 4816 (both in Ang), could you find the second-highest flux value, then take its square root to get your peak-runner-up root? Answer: 2.90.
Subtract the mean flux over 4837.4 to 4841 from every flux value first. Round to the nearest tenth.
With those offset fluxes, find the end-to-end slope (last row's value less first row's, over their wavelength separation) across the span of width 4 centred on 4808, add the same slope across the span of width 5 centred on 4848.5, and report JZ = 0.5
